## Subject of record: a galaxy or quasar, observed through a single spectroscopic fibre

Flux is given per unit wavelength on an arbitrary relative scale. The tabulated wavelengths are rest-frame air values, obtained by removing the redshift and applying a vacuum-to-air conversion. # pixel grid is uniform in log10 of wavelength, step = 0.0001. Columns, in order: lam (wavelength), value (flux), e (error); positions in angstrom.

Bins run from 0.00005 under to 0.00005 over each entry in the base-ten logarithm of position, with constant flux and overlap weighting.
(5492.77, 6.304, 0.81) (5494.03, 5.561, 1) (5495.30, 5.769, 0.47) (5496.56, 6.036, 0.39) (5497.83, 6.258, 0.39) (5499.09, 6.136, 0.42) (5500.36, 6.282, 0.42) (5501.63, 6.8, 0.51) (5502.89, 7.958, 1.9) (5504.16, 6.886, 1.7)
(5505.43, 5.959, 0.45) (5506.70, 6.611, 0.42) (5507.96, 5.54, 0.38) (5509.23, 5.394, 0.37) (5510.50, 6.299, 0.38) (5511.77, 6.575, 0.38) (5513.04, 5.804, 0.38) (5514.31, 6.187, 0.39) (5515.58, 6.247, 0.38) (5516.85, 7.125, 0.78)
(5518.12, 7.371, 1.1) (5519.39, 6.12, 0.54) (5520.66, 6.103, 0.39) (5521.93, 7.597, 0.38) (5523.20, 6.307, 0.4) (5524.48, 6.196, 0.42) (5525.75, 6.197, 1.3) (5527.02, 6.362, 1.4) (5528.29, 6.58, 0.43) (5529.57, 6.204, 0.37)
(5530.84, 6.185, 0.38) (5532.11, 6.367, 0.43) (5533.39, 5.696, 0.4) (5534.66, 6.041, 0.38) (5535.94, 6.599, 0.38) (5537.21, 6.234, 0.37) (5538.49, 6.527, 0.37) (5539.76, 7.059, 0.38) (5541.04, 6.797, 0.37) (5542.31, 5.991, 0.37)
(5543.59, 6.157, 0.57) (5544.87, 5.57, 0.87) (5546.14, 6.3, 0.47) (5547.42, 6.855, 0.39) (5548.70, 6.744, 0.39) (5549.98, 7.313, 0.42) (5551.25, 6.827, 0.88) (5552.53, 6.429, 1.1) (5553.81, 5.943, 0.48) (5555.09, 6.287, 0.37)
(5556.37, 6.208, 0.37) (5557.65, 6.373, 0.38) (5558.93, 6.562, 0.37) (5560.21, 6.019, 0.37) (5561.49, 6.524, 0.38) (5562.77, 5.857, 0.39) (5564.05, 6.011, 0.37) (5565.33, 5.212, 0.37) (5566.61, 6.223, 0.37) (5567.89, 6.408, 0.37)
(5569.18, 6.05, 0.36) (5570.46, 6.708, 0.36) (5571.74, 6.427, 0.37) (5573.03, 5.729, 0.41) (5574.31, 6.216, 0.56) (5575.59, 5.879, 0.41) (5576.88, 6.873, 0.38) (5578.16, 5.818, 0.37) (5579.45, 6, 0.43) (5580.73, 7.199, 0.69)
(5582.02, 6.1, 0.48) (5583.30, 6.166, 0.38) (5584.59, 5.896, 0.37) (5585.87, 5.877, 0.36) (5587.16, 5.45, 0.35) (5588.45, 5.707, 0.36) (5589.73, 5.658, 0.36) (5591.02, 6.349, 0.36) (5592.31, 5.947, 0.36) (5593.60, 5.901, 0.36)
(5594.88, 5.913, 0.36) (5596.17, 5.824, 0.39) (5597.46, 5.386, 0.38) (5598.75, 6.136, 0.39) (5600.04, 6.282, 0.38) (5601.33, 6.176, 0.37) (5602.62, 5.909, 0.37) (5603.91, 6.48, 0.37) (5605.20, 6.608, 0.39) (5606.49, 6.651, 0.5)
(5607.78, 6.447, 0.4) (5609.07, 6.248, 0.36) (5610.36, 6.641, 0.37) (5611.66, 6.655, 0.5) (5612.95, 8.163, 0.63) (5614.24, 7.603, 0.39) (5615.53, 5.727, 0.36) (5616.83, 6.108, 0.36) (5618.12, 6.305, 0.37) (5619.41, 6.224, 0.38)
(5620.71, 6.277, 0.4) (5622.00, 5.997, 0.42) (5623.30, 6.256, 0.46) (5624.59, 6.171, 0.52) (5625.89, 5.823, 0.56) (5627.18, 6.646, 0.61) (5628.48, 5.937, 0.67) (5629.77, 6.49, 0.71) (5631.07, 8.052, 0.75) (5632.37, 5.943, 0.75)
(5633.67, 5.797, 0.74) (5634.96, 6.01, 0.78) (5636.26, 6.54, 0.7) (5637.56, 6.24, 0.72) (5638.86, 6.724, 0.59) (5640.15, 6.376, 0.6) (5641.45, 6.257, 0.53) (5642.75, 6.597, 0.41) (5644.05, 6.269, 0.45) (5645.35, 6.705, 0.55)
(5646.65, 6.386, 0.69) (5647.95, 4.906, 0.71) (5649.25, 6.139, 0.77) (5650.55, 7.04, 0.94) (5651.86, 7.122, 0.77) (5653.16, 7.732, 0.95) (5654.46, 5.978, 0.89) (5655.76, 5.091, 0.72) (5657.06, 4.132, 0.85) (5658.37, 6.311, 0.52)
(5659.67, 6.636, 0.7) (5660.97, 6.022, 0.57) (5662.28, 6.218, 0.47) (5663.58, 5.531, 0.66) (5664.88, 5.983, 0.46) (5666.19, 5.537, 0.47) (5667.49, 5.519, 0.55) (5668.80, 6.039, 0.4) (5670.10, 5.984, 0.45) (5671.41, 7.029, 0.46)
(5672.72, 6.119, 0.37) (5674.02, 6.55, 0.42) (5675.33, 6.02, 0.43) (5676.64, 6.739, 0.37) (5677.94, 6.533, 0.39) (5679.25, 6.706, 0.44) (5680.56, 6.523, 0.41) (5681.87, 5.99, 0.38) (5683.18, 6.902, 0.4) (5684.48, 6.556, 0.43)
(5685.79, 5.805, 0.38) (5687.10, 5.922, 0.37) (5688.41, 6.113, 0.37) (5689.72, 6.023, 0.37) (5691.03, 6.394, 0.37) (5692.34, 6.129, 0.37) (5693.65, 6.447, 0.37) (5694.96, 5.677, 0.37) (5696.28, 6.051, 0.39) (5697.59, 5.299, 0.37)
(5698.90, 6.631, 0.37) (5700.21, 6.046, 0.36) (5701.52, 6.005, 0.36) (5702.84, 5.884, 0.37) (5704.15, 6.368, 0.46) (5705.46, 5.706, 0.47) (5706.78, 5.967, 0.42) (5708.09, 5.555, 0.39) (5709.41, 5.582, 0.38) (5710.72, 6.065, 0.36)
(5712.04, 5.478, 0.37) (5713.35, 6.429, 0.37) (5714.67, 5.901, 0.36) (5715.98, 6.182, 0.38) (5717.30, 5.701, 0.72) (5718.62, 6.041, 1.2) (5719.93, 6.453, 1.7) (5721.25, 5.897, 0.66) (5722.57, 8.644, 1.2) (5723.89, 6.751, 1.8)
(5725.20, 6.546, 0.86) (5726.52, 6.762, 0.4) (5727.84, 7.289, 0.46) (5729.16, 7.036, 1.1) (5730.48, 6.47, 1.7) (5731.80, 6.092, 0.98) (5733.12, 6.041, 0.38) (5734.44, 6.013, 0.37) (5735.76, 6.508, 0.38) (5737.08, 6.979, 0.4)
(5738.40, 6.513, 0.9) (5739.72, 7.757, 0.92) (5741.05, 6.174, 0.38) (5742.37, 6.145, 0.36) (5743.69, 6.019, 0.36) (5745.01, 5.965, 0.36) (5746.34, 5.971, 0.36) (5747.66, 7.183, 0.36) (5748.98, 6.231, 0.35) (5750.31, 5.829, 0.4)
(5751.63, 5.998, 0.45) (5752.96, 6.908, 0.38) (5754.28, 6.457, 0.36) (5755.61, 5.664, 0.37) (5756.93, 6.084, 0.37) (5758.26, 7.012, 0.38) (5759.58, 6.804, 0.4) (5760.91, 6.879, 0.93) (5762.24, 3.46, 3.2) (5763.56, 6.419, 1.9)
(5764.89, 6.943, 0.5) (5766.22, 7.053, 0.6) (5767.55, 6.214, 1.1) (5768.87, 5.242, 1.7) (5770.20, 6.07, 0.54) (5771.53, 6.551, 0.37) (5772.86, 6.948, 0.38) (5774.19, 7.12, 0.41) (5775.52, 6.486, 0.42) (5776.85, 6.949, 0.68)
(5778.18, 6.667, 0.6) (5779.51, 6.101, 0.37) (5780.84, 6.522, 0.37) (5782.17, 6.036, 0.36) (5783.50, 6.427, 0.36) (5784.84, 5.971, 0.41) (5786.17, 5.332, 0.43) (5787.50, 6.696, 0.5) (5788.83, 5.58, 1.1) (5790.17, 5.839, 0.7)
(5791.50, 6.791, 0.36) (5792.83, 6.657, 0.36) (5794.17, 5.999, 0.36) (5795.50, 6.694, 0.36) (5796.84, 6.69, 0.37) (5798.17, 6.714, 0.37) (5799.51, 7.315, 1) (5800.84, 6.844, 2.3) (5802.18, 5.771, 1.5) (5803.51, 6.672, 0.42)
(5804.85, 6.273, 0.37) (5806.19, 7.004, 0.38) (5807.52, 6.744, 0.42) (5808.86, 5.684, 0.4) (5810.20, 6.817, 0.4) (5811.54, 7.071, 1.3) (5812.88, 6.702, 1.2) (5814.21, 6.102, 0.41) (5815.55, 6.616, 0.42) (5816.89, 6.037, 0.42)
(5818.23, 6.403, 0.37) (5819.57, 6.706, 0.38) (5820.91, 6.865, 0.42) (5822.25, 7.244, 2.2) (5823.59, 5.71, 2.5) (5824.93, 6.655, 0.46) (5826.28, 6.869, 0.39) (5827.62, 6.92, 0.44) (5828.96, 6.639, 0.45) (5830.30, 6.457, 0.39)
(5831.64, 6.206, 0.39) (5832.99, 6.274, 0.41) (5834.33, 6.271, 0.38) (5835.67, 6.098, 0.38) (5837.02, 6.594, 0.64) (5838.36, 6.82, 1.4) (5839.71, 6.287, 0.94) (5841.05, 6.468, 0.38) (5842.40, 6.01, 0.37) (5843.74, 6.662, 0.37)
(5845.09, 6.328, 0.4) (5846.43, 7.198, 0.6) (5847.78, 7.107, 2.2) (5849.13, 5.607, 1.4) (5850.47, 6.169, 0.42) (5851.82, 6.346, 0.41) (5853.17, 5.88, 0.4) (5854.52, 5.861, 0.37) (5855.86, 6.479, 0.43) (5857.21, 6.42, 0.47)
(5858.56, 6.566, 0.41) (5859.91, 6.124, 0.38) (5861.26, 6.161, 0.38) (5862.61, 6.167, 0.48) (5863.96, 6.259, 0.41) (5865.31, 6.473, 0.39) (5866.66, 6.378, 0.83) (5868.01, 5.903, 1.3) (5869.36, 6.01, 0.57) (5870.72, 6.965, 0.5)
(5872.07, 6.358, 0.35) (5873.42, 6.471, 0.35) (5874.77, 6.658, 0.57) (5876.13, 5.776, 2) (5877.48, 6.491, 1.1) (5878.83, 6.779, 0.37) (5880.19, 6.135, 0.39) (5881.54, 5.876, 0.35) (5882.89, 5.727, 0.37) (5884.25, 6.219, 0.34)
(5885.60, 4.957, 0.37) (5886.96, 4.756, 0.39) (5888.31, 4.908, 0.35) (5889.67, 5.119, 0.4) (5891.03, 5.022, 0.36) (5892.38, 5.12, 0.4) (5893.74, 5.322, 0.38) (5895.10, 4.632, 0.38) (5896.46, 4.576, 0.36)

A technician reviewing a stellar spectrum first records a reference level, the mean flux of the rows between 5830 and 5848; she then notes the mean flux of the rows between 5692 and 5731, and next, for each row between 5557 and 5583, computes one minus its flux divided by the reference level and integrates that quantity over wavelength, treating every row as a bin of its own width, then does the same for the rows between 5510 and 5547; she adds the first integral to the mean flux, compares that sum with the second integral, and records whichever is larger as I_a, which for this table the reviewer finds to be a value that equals 7.3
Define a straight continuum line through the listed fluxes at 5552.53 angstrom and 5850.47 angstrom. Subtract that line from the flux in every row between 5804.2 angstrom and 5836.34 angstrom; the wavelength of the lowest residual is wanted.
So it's 5808.86 angstrom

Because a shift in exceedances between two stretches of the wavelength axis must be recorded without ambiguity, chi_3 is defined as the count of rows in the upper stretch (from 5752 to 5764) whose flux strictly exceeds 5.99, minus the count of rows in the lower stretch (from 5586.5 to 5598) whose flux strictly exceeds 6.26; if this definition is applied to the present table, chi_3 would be 6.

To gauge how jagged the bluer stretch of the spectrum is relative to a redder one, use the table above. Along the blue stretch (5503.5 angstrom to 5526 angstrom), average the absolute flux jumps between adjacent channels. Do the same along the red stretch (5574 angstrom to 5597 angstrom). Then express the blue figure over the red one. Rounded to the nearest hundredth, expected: 1.46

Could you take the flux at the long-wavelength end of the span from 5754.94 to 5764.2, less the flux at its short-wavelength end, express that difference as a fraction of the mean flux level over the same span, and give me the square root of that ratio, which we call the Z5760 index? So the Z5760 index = 0.35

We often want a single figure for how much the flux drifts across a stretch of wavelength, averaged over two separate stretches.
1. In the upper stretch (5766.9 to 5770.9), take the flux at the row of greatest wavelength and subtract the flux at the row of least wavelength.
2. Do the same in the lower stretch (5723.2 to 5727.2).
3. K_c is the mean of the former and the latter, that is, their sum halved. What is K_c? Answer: -0.07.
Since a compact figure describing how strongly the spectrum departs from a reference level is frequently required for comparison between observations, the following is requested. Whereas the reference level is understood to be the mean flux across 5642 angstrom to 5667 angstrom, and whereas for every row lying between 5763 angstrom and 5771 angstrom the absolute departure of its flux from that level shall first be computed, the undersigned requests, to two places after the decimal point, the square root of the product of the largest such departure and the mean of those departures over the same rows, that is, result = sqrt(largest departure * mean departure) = 0.69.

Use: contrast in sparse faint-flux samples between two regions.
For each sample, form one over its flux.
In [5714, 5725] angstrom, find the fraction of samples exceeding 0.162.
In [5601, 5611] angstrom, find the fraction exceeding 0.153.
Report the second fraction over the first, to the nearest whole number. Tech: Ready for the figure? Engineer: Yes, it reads 1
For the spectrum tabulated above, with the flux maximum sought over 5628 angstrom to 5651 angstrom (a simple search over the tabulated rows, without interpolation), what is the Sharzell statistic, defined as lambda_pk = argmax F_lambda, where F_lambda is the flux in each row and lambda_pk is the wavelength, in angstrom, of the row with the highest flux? 5631.07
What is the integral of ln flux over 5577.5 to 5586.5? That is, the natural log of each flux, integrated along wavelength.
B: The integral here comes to 16.3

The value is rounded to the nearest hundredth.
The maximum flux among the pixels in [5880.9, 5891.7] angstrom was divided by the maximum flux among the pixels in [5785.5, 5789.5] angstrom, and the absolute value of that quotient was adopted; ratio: 0.93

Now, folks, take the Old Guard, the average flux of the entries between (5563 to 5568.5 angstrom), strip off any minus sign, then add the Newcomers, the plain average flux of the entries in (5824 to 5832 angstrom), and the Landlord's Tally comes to 12.6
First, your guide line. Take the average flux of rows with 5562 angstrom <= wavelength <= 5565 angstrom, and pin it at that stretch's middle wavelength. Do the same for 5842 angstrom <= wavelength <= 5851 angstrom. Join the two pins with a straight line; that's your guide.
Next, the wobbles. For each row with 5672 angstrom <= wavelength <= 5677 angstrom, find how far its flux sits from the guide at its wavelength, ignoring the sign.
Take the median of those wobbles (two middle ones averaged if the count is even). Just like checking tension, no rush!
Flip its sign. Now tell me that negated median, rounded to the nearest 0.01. -0.27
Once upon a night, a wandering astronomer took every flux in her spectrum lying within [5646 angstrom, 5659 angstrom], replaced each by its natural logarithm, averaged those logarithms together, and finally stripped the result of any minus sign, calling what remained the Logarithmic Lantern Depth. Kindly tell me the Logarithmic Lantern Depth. 1.79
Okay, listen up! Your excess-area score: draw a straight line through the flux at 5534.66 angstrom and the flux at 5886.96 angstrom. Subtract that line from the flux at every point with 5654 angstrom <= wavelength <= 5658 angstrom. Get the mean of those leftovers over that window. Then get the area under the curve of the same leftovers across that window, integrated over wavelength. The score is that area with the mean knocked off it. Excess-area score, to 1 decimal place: -1.5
